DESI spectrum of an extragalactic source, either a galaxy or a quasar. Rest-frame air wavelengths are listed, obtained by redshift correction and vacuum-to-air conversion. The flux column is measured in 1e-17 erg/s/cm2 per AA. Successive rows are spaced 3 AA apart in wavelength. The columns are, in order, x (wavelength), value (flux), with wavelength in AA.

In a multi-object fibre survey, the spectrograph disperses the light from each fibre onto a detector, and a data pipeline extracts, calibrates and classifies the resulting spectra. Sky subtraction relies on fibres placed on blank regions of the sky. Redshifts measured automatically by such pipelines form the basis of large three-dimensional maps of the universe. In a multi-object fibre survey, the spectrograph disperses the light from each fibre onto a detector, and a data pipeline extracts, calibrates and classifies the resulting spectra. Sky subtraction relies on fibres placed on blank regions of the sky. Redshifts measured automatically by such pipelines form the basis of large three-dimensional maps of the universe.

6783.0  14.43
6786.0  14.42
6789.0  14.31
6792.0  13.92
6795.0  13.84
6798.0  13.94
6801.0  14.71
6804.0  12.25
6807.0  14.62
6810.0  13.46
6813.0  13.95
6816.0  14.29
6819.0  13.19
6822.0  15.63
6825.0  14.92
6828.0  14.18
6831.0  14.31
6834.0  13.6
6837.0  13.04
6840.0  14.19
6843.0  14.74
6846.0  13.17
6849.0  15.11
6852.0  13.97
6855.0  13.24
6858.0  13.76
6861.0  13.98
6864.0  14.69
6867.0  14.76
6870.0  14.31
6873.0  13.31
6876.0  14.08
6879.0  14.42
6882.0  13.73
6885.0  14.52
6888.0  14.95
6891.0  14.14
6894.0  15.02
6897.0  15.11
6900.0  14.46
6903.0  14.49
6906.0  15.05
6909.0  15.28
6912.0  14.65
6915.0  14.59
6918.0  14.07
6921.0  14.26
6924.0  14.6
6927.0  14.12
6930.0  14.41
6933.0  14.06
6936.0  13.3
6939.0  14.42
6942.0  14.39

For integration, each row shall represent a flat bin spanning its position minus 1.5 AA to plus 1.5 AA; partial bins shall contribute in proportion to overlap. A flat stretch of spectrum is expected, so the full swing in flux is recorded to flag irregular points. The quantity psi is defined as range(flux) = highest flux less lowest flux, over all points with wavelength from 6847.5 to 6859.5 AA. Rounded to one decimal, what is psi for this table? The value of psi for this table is 1.9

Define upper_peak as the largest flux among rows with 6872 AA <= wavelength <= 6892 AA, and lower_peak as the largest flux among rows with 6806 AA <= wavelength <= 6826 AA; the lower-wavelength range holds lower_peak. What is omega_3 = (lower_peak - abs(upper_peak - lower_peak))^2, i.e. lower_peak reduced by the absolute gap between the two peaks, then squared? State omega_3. 224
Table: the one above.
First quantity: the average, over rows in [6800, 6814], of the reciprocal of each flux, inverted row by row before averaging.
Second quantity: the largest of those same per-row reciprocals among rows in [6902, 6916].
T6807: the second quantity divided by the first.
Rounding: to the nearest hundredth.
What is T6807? 0.95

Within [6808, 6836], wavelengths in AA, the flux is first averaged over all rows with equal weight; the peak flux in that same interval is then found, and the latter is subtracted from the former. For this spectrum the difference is -1.5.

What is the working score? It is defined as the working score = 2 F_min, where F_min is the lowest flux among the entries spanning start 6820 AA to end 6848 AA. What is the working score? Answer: 26.1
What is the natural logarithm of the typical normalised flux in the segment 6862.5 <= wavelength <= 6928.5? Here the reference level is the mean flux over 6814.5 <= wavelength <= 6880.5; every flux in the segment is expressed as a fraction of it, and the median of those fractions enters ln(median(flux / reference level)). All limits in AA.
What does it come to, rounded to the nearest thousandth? 0.026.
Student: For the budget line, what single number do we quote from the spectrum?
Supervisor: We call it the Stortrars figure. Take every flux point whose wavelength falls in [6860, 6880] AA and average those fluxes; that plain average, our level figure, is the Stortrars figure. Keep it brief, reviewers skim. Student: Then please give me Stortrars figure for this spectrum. 14.22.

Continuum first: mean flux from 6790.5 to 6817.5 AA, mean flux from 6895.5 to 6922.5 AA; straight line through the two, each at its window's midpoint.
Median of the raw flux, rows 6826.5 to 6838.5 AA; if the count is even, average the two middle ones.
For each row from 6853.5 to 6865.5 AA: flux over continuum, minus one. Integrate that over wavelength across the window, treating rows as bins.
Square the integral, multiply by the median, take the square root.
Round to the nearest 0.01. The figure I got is 1.19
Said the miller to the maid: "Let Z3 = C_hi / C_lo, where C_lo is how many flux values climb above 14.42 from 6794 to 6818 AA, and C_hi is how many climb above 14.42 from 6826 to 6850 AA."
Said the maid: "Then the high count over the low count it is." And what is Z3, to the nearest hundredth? 1.00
